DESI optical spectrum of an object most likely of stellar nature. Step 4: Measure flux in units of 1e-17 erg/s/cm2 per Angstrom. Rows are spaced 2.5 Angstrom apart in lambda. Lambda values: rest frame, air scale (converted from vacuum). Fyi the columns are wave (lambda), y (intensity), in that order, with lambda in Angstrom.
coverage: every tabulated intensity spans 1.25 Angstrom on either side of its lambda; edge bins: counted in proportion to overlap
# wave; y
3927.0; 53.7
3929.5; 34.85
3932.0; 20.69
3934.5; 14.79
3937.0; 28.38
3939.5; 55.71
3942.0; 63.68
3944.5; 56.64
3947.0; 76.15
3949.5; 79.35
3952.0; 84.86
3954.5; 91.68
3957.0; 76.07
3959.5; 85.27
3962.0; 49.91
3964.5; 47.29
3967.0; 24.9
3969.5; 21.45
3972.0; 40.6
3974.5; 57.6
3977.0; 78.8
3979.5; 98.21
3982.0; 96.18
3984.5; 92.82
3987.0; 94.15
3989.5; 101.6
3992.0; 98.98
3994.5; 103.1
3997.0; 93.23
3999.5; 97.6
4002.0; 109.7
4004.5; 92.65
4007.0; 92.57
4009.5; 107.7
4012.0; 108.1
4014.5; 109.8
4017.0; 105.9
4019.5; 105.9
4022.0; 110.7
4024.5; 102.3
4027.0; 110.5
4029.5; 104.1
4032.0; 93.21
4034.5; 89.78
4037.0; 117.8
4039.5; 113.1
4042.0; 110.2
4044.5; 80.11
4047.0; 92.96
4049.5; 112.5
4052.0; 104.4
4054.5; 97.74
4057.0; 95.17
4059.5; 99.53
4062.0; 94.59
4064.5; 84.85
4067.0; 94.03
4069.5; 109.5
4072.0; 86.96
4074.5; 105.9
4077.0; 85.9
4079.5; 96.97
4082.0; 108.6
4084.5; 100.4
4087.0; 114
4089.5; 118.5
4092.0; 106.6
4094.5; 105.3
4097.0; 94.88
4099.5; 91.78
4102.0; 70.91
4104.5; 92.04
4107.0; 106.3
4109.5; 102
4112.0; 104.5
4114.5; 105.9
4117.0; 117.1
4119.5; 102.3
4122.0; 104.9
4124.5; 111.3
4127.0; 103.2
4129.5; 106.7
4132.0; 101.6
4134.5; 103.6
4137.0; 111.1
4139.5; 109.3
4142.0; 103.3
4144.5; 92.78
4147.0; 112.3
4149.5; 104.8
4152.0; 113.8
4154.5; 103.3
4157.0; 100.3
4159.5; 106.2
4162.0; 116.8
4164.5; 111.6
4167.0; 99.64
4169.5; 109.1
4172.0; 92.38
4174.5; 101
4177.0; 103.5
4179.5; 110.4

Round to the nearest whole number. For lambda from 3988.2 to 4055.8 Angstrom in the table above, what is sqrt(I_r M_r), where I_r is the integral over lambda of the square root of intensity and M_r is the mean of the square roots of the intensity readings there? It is 83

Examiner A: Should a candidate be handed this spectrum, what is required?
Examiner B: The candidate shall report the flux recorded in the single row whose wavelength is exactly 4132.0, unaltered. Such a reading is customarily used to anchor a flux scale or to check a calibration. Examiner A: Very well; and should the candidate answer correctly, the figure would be 101.6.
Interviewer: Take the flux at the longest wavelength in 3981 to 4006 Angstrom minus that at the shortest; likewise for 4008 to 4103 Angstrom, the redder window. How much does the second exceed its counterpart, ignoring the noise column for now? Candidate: -33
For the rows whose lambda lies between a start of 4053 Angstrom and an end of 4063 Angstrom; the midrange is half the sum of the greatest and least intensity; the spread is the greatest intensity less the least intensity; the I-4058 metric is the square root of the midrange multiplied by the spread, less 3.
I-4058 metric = 19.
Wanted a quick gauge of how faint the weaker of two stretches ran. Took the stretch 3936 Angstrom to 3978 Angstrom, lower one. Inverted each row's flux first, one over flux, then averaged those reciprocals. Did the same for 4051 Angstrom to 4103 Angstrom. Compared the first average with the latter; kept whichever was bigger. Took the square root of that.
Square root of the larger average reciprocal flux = 0.142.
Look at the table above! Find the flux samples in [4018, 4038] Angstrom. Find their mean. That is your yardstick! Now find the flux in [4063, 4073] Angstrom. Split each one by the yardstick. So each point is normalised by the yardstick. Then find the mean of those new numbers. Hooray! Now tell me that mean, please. 0.90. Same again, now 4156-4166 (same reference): 1.04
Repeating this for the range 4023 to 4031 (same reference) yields 1.01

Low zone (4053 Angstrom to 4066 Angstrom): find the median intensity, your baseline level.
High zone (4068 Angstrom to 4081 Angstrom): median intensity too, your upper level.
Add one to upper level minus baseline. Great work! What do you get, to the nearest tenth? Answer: 2.8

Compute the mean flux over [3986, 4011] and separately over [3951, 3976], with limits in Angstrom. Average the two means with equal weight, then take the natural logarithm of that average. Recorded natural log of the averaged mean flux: 4.36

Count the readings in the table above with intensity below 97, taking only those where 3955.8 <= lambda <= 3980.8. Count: 9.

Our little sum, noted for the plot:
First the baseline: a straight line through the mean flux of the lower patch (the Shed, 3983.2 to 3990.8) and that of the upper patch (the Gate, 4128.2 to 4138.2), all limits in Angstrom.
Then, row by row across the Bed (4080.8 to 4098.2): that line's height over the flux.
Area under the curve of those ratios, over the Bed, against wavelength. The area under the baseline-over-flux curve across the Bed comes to 17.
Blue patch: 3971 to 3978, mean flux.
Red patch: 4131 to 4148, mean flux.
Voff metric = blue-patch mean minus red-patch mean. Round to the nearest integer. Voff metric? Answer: -46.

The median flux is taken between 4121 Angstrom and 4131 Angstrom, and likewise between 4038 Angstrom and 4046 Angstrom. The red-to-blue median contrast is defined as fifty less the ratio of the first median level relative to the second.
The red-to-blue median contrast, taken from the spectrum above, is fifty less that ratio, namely 49.0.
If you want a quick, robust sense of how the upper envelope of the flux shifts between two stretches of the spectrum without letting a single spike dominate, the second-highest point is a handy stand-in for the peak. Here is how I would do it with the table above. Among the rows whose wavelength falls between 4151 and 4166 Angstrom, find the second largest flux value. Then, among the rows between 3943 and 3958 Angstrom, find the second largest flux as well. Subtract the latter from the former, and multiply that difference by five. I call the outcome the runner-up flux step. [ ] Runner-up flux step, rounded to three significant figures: 145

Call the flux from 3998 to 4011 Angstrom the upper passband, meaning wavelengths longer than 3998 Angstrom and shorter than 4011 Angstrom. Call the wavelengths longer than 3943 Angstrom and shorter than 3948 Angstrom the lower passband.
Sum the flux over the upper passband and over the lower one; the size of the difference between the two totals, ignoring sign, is 367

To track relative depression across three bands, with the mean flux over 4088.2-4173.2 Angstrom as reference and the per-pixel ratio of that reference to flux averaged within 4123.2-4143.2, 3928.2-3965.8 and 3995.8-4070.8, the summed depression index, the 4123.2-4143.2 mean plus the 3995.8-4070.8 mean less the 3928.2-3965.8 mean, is -0.38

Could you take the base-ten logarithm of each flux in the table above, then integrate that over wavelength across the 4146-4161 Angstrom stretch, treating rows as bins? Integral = 30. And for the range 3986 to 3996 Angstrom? 20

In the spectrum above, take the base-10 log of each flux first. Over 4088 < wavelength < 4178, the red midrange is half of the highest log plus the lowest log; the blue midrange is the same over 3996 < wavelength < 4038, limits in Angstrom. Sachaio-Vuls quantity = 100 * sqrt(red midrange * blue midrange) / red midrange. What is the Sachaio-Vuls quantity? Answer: 101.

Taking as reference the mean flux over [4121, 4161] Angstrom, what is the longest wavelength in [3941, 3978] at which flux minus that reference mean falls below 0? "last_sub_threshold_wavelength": 3977.0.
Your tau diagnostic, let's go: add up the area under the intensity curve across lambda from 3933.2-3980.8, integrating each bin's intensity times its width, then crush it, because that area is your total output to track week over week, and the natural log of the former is 7.9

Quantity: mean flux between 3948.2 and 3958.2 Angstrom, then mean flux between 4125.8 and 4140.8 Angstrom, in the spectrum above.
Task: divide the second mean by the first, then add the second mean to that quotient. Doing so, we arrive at 107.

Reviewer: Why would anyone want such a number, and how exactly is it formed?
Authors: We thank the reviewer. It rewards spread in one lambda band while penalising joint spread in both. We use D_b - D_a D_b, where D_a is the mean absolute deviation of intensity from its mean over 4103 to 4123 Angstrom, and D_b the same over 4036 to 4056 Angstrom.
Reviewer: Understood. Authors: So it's -32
